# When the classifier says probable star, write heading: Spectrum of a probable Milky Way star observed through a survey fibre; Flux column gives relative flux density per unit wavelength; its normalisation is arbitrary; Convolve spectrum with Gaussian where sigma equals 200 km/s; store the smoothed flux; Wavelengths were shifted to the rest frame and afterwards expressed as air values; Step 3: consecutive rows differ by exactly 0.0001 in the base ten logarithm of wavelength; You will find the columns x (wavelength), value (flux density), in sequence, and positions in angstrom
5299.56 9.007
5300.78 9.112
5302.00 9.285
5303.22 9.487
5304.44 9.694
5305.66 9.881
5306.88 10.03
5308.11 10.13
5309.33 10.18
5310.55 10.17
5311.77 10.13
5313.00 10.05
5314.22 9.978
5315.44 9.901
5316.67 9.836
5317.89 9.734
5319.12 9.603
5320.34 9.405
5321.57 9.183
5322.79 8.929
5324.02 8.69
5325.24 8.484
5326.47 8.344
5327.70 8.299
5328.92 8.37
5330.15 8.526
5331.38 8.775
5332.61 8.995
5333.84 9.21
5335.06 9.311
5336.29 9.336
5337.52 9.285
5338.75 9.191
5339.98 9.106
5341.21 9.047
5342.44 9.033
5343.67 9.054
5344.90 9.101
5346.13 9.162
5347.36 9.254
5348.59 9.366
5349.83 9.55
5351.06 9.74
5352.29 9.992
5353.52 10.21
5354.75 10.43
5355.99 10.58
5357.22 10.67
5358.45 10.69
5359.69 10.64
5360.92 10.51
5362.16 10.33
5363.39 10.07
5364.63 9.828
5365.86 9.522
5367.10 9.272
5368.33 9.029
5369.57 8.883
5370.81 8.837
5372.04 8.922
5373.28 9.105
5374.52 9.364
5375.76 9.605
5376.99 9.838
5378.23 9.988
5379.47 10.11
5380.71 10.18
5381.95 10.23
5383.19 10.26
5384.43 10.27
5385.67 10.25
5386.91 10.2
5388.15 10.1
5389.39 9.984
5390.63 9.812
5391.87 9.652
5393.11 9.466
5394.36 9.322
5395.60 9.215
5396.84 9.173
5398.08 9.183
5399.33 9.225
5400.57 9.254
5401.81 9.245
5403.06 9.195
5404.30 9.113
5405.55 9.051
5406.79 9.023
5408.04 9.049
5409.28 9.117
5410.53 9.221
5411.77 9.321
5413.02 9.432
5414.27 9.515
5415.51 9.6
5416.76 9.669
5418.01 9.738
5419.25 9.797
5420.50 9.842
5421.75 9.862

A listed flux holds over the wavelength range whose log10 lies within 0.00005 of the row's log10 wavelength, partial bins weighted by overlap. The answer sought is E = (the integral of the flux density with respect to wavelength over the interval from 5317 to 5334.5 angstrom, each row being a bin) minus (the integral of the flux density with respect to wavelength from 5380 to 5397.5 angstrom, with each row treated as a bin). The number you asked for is -17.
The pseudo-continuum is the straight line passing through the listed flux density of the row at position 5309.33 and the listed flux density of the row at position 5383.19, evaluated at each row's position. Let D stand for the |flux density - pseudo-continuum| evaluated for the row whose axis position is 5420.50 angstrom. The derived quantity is 0.46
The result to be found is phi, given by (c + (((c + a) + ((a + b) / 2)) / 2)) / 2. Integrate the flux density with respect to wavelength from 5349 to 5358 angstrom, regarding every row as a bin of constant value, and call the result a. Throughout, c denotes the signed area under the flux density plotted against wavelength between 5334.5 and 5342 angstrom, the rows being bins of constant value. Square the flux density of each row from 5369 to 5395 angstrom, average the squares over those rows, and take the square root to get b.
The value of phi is 87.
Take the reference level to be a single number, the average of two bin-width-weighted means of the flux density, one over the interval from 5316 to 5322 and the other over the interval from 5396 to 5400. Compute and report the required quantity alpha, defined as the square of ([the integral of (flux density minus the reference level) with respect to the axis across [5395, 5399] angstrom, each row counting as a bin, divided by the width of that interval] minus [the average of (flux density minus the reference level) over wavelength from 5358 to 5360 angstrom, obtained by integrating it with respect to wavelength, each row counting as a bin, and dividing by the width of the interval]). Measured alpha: 2.16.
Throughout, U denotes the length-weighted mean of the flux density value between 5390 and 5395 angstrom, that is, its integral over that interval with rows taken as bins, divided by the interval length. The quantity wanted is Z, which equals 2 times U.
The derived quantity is 19.1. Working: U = 9.6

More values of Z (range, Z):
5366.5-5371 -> 18.0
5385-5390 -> 20.3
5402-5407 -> 18.2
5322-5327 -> 17.3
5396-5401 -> 18.4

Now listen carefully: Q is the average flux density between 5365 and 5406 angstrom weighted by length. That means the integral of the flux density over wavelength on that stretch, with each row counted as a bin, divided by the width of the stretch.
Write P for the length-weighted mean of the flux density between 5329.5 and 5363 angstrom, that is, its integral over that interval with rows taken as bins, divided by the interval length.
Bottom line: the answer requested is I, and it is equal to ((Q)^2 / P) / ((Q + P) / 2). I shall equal 0.99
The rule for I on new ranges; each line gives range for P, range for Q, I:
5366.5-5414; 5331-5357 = 0.99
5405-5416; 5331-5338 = 0.98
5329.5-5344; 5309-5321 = 1.14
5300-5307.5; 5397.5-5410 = 0.93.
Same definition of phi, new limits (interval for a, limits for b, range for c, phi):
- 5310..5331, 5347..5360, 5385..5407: 231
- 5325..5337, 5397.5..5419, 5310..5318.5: 104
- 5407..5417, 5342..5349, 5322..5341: 162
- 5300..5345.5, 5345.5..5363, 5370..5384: 262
